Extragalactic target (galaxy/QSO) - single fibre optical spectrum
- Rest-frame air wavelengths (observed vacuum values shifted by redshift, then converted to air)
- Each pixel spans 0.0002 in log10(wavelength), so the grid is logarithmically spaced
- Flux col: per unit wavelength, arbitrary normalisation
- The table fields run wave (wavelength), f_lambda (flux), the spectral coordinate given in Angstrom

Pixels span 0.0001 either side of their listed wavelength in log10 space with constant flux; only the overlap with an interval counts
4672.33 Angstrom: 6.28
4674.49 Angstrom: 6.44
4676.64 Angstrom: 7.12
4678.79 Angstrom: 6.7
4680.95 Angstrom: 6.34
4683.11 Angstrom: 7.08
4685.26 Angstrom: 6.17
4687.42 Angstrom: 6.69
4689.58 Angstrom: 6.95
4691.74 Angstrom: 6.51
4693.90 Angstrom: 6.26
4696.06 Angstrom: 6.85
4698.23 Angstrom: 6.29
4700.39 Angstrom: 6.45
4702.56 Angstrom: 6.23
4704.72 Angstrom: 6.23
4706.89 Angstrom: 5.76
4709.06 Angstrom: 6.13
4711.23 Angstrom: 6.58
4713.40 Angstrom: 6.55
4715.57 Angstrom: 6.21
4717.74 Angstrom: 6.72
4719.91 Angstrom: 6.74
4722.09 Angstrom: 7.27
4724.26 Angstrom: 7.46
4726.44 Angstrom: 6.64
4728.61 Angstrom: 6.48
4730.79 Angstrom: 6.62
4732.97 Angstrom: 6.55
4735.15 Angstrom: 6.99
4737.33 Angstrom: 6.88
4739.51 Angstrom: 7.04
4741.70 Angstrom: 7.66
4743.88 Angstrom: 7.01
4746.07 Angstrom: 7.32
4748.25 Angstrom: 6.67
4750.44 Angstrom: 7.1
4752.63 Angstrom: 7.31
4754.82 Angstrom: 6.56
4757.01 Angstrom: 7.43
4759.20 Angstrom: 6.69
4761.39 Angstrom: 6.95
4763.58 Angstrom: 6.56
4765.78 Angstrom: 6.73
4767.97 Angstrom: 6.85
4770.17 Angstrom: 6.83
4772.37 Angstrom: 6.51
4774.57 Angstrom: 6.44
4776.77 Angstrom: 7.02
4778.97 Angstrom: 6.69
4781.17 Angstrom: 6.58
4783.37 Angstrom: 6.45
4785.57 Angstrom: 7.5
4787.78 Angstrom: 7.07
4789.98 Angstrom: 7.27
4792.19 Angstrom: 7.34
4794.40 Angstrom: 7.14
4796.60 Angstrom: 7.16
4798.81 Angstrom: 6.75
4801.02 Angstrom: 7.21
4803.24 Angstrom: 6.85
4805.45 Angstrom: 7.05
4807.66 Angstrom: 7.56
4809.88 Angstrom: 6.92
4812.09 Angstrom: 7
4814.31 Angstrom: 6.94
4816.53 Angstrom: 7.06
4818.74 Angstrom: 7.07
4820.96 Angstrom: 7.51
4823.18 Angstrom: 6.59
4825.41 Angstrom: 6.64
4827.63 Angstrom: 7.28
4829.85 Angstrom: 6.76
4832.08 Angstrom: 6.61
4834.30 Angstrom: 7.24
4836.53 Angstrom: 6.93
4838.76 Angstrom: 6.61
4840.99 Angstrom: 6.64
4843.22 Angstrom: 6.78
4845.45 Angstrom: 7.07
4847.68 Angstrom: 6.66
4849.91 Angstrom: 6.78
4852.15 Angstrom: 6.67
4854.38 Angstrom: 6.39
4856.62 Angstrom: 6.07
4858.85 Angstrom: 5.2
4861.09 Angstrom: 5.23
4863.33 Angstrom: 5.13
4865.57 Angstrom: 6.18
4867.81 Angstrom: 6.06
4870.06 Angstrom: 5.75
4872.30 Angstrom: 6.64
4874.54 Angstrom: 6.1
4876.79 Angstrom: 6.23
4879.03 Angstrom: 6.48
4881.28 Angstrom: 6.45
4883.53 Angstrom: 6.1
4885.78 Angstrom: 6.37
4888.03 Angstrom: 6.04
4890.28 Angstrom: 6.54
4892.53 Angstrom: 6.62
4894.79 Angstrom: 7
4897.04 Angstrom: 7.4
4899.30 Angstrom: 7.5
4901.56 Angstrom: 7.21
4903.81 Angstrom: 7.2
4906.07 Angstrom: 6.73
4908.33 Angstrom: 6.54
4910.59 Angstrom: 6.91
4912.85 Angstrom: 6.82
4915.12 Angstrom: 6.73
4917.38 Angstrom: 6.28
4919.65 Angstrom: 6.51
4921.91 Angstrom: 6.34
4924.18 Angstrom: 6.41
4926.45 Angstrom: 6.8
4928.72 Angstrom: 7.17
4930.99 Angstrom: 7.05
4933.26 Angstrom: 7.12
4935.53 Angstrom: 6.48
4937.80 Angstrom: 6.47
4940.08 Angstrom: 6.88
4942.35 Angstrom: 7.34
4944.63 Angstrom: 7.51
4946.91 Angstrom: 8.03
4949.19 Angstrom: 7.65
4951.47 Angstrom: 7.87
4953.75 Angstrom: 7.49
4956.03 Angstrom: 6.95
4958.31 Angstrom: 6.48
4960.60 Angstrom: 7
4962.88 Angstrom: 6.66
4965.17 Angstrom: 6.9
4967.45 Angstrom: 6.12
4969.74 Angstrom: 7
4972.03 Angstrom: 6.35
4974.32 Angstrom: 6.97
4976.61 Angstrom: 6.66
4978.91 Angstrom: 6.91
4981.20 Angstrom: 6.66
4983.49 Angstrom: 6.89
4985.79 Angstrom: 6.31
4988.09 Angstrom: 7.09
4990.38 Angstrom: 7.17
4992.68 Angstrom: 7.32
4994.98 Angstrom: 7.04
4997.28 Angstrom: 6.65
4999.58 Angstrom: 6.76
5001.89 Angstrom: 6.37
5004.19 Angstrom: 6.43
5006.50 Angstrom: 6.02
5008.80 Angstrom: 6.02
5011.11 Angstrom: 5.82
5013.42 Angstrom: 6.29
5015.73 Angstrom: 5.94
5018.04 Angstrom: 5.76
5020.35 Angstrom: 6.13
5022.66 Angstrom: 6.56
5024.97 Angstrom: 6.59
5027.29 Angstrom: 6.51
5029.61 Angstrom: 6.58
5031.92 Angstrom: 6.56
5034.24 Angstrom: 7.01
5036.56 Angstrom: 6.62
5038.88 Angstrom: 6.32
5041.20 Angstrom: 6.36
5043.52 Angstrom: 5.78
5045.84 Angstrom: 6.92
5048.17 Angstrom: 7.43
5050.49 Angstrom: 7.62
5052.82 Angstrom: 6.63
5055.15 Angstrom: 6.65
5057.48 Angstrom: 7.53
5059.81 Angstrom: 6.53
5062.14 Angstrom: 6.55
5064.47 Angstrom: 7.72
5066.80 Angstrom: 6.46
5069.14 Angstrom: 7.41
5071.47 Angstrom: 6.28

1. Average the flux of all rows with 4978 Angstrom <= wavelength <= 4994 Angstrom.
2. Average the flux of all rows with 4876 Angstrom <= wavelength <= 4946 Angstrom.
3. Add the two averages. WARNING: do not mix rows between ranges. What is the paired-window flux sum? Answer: 13.7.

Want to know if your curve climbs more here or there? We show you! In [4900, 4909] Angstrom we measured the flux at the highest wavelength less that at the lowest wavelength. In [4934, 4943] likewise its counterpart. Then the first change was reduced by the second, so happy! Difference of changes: -1.5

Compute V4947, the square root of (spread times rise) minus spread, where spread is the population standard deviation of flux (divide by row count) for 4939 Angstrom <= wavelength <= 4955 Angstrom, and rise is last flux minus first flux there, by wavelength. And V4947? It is 0.11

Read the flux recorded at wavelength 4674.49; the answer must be 6.44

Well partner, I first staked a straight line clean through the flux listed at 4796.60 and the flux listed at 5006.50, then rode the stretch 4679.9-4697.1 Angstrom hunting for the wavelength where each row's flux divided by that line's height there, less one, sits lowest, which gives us 4685.26 Angstrom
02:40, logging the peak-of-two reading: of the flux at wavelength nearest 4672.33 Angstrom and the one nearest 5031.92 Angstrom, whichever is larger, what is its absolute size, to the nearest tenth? 6.6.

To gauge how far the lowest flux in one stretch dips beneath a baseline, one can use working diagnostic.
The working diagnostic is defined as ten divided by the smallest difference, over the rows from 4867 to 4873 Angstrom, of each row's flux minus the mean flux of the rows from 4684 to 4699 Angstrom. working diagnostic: -13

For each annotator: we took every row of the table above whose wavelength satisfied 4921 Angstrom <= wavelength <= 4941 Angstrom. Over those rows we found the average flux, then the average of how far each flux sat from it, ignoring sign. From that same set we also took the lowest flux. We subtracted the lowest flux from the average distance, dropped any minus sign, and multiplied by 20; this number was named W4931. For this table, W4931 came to 121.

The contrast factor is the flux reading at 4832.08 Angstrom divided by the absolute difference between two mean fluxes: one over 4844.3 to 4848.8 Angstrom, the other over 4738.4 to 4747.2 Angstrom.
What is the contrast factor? 17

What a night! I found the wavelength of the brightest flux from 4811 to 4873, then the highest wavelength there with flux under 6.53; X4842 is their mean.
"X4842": 4845.5 Angstrom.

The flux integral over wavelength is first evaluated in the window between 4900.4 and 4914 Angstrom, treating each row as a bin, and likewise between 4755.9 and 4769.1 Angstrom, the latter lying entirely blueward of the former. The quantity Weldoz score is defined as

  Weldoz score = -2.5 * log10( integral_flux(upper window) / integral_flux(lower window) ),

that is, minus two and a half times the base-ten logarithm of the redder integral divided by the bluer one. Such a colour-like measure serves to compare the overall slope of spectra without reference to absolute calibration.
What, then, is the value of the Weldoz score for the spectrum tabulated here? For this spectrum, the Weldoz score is -0.038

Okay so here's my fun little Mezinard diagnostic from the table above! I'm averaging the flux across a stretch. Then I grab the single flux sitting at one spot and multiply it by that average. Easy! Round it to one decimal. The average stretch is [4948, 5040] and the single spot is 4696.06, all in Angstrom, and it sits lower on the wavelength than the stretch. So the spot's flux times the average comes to 45.6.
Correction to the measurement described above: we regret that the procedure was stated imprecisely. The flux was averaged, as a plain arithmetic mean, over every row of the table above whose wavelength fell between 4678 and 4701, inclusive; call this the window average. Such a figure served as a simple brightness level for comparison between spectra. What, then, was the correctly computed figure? 6.57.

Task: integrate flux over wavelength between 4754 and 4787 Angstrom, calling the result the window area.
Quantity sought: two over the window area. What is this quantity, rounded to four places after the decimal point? 0.0089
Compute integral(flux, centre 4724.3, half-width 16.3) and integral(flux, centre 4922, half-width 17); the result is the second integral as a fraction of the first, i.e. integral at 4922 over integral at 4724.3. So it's 1.04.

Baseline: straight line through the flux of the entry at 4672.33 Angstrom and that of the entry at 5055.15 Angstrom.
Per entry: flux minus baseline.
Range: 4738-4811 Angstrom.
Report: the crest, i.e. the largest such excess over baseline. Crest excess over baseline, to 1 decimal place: 1.3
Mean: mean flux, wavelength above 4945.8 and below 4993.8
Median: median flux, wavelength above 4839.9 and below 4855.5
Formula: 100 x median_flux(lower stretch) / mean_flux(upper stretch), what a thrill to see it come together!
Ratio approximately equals 96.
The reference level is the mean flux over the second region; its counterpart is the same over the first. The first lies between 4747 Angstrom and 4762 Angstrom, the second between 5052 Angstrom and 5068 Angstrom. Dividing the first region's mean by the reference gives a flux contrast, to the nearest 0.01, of 1.01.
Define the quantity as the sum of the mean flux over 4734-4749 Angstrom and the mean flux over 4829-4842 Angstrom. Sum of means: 13.9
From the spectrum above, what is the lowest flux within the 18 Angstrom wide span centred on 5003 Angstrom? 5.82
